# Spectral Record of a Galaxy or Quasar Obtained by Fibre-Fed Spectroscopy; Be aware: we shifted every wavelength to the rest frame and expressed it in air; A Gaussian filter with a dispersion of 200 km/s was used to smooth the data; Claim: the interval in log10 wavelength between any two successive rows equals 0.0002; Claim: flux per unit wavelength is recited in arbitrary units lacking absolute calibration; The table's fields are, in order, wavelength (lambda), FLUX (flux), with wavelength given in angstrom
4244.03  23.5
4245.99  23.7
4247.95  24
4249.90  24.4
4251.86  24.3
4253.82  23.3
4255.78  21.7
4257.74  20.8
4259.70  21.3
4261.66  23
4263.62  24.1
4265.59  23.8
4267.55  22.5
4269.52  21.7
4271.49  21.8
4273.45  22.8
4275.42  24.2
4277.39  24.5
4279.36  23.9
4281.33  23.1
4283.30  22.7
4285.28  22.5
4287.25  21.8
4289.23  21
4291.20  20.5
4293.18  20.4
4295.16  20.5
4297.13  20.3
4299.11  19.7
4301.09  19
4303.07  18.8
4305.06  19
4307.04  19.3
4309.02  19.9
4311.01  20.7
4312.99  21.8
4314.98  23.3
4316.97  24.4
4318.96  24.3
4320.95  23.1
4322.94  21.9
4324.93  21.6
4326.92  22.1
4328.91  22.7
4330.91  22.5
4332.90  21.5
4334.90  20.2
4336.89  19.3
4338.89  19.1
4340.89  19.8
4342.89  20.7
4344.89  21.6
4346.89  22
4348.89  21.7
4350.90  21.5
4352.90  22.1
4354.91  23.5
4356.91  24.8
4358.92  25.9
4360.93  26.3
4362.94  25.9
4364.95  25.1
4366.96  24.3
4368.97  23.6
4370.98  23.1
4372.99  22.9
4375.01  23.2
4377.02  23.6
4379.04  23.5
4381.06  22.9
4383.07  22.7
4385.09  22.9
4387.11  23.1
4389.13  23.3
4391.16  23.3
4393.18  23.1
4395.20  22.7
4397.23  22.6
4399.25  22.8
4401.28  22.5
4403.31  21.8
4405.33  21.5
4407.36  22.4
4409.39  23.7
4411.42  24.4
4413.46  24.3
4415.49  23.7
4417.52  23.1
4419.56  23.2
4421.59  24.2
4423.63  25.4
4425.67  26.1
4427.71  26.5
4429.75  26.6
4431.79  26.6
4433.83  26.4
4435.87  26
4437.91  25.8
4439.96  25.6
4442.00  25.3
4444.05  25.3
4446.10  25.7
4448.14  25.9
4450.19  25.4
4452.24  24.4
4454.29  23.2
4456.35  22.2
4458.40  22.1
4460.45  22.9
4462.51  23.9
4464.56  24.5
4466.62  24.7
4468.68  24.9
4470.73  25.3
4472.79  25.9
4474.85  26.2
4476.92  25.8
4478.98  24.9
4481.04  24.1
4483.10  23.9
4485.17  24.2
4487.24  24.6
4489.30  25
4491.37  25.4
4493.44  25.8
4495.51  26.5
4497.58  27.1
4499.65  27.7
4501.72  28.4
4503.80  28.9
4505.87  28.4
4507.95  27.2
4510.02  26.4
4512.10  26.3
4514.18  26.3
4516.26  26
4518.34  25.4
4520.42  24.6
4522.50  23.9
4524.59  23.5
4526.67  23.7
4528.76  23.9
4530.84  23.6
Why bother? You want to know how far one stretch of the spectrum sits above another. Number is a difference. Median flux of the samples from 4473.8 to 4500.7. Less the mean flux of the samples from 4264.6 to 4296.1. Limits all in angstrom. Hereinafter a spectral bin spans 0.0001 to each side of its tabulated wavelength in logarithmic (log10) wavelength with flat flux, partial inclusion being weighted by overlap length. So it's 3.0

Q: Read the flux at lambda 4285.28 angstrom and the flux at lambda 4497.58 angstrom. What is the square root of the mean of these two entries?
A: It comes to 4.98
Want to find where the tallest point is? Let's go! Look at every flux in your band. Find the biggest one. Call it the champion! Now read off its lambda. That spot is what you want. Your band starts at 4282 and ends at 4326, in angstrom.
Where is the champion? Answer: 4316.97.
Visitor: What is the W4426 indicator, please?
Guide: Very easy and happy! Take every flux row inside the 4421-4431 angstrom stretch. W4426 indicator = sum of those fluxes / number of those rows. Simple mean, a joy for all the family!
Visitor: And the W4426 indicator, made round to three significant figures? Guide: 25.8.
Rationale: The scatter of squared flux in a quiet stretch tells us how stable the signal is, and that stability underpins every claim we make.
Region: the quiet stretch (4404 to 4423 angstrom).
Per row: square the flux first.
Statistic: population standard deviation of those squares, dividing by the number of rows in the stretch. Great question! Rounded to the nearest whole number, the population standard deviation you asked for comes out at 42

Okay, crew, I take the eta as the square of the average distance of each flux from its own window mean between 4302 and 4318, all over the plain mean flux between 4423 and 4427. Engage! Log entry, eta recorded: 0.11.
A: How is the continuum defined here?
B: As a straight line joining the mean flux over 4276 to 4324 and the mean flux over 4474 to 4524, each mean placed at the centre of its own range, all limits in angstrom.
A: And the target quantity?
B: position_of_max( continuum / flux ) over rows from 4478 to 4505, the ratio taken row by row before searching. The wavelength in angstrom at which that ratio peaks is 4483.10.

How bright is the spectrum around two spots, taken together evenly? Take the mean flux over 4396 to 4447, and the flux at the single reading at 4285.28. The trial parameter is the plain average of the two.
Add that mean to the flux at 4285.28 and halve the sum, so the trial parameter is 23.5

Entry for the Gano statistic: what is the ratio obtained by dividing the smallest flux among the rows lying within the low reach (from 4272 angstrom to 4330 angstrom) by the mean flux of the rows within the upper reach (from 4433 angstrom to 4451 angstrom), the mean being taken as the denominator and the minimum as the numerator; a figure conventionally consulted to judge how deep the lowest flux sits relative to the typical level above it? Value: 0.731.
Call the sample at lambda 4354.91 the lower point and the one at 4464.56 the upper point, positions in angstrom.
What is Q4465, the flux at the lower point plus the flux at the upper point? 48.0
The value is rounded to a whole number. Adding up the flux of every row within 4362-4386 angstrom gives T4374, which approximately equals 284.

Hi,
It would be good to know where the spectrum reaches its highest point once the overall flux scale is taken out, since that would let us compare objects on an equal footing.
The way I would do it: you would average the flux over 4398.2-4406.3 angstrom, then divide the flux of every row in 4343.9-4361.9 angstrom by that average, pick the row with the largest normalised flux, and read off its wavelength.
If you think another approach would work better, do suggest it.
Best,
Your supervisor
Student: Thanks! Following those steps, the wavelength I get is 4360.93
